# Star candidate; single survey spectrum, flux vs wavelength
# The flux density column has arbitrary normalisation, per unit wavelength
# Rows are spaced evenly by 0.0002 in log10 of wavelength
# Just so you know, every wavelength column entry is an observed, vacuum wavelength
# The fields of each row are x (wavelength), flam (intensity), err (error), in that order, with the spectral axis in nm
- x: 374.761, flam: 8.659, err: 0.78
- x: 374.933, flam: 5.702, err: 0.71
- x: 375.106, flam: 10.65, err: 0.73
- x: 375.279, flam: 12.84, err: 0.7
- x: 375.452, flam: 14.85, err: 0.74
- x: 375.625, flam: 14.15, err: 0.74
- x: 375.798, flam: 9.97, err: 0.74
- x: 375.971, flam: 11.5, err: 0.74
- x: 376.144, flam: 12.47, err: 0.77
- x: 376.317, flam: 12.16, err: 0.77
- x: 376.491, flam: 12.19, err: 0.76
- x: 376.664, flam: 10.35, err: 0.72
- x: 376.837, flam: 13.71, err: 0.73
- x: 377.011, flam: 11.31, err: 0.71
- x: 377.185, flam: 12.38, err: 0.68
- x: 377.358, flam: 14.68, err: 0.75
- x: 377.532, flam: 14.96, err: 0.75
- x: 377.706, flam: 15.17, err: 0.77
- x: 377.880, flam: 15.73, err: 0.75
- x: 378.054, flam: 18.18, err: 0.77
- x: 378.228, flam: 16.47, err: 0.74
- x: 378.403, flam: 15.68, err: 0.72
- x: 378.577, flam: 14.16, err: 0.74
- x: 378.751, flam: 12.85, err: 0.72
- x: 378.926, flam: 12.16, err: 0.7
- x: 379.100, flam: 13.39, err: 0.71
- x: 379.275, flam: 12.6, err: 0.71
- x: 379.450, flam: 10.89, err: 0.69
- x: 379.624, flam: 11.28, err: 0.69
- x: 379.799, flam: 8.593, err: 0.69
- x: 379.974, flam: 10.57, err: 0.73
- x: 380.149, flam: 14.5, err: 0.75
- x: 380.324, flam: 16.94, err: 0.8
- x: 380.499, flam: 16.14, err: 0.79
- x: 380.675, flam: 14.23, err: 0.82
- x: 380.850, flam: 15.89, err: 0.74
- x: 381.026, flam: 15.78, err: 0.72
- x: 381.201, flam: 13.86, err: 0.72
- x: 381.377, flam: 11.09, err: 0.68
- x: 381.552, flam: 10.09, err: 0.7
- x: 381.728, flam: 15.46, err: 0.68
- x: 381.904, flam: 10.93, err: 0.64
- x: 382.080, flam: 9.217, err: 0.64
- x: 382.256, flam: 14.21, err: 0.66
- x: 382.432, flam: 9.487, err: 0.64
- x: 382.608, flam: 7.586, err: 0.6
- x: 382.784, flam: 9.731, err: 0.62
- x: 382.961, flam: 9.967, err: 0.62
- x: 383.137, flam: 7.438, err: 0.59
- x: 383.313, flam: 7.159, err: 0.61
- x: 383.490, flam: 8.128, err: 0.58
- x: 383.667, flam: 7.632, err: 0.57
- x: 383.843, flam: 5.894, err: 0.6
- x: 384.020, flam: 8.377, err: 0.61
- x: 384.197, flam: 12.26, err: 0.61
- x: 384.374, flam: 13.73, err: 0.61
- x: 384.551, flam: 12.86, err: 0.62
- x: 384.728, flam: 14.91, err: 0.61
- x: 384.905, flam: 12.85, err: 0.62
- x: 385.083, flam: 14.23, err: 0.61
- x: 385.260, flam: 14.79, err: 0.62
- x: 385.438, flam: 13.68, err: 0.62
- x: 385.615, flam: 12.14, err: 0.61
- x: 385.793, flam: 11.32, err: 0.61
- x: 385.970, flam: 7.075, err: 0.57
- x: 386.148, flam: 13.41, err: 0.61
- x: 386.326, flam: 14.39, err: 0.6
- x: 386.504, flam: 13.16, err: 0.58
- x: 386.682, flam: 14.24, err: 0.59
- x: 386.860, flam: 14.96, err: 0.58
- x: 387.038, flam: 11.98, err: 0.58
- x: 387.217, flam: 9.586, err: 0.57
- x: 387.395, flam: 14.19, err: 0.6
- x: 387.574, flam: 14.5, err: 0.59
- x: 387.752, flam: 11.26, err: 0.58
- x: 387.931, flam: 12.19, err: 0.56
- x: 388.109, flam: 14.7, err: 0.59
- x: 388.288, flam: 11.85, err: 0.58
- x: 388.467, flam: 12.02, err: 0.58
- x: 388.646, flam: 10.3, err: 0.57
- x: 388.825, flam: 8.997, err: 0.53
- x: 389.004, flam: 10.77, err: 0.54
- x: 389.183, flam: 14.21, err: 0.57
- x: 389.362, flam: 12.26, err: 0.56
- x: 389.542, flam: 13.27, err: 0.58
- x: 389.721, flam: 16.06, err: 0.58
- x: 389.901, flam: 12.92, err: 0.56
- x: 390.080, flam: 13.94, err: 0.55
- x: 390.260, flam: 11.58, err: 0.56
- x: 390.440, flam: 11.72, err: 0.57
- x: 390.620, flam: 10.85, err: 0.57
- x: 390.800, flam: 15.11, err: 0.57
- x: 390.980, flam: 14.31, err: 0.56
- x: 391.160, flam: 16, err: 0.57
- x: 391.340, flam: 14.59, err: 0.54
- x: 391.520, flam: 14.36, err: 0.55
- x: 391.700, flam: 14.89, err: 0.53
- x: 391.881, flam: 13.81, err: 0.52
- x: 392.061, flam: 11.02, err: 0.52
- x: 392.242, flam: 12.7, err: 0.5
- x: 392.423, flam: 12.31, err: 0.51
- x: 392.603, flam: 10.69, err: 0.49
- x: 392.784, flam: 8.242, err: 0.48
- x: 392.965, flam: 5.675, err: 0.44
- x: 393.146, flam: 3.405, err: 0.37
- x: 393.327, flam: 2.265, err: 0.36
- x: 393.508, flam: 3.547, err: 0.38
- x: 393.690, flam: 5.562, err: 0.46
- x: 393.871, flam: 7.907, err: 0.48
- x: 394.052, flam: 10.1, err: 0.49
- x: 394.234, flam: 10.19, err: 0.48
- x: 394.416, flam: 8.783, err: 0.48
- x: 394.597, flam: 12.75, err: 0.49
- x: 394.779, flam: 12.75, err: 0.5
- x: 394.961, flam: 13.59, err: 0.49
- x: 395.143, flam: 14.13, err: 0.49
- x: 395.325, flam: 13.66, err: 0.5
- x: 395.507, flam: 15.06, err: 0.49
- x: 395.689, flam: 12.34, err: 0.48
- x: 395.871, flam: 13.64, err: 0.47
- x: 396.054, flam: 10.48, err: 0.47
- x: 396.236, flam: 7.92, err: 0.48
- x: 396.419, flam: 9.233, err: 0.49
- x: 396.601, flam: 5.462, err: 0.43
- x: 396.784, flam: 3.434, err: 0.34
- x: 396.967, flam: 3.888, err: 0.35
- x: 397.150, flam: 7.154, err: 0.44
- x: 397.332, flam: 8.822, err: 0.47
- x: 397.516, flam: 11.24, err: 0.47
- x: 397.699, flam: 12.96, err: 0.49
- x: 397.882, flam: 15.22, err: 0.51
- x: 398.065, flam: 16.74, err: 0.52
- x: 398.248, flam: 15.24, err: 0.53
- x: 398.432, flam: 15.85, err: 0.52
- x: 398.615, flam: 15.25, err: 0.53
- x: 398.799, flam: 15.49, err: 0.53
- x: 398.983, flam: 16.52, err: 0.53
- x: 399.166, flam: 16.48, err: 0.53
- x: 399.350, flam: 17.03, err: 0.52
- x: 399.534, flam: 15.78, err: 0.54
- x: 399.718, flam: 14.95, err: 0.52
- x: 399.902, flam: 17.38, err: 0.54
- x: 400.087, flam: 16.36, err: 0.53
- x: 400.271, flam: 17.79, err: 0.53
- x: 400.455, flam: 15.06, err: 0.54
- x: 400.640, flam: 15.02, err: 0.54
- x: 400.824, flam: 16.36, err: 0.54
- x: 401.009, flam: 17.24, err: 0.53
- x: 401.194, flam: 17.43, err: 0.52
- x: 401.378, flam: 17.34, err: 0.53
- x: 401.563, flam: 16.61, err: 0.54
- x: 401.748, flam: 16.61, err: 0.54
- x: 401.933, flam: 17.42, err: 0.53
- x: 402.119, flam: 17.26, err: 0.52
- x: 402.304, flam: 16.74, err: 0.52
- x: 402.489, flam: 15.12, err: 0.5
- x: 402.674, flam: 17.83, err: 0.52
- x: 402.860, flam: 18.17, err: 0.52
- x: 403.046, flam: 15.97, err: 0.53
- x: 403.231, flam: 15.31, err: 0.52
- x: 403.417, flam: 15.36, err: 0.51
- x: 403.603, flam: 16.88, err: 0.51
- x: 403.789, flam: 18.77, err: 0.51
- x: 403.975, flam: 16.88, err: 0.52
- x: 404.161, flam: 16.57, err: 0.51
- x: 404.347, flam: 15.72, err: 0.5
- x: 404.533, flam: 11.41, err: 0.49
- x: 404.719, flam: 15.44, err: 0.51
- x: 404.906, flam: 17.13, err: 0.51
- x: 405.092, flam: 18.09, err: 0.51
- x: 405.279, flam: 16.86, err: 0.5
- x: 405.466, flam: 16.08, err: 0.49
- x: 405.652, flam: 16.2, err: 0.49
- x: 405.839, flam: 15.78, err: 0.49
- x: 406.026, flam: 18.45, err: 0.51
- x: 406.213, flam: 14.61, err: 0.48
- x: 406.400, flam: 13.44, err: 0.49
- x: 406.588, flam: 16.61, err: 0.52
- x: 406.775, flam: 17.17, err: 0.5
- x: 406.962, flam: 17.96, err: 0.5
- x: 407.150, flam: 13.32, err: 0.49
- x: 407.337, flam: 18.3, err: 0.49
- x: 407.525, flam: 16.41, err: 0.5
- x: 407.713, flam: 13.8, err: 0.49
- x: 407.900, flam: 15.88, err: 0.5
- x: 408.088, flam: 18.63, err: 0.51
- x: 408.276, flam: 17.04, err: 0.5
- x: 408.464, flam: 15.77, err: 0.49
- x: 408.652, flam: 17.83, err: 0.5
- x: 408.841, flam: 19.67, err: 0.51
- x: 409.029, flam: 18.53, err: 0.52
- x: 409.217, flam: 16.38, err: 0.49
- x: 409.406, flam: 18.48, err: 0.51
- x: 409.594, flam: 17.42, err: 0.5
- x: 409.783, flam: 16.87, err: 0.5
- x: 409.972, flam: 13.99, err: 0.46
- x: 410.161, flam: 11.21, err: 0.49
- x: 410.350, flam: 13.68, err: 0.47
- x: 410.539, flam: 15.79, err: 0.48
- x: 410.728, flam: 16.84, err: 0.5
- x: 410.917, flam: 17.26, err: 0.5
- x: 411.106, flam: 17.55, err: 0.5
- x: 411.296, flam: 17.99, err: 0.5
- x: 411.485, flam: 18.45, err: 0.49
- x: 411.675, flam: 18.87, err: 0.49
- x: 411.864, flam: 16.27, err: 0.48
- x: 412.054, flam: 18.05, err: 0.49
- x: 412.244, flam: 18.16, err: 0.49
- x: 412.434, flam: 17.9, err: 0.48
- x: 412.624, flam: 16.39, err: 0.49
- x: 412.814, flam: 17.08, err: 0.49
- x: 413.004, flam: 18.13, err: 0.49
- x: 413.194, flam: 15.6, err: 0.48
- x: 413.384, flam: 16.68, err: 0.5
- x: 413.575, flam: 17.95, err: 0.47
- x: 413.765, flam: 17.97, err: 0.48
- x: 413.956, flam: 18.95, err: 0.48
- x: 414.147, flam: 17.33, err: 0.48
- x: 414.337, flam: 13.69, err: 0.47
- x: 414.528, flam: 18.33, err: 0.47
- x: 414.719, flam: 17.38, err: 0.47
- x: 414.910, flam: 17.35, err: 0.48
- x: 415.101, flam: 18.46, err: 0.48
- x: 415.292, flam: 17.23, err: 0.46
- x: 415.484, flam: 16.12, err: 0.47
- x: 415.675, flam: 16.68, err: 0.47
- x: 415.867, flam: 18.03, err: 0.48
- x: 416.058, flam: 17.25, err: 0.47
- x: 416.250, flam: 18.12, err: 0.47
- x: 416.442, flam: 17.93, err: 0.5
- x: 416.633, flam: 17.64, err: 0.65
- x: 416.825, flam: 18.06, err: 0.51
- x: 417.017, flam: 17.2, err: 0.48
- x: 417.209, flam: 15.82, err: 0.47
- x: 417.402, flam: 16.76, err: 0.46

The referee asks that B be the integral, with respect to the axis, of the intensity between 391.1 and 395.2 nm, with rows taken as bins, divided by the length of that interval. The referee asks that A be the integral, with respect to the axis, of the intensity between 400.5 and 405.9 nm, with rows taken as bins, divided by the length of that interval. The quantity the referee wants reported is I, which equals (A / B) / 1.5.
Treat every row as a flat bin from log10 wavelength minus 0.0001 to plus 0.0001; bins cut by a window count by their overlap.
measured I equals 1.06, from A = 16.5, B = 10.3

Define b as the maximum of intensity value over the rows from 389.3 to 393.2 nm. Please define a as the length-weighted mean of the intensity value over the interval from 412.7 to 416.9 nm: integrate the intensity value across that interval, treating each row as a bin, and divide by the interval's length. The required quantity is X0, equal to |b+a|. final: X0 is 33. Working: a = 17.4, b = 16.06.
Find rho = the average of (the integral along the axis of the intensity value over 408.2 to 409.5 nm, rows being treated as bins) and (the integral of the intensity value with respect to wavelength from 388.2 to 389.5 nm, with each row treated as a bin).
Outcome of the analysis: 19.0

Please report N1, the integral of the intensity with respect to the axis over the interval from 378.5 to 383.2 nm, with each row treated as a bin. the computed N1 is 57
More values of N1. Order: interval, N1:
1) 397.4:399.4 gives 30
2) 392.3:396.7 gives 42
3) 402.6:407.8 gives 84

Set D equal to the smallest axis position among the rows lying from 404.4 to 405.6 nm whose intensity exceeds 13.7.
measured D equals 404.719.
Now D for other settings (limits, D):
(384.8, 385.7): 385.083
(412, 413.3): 412.054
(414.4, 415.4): 414.528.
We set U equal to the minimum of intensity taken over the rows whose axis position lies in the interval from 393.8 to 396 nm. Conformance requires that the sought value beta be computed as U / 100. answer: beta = 0.079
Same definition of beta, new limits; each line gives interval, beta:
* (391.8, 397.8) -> 0.023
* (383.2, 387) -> 0.059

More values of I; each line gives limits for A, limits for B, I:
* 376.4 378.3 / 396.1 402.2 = 0.67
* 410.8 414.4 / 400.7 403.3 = 0.69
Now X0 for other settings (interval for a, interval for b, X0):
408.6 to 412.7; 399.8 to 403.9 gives 36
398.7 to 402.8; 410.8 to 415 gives 35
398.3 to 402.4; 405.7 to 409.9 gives 36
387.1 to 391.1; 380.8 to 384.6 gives 28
